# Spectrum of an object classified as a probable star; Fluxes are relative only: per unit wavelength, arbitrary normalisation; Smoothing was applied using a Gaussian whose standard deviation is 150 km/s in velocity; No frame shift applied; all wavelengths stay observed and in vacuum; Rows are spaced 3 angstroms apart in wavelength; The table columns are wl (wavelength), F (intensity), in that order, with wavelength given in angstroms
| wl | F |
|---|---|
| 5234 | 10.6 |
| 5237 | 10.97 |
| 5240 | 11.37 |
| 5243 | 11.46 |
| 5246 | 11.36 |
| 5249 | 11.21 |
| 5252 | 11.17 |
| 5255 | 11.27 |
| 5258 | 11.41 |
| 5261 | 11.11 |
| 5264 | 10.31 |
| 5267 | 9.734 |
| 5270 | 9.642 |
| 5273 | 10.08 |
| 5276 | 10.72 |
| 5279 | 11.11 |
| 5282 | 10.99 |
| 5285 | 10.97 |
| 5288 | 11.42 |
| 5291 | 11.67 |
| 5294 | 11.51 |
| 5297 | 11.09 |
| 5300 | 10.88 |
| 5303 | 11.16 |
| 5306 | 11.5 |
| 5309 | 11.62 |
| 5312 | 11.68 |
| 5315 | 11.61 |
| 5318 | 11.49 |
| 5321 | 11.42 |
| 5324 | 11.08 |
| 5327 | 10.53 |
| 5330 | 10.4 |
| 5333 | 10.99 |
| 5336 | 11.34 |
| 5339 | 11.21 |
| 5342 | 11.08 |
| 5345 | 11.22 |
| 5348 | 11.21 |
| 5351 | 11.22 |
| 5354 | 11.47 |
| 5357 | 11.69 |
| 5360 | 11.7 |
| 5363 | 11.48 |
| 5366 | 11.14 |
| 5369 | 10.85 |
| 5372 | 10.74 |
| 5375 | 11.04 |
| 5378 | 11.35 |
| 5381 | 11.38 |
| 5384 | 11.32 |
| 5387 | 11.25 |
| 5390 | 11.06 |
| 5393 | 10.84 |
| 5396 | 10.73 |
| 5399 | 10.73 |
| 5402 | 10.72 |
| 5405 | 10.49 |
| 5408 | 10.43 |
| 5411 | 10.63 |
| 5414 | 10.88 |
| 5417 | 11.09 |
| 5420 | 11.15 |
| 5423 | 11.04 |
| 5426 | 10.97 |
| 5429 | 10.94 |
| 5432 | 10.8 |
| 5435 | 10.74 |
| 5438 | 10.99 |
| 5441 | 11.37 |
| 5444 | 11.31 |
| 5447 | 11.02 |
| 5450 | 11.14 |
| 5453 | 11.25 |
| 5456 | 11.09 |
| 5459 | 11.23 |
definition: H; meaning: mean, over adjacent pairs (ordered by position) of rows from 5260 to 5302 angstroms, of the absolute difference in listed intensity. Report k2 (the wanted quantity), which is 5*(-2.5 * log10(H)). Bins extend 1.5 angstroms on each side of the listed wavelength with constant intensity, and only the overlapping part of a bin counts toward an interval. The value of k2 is 5.7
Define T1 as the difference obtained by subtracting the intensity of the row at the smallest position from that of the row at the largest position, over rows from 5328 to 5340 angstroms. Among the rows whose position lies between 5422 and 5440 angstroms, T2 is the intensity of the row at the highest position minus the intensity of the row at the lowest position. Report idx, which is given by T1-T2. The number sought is 0.9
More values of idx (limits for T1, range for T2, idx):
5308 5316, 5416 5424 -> 0.0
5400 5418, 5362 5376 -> 0.8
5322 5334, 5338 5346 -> -0.1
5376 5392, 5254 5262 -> -0.1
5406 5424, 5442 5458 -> 0.8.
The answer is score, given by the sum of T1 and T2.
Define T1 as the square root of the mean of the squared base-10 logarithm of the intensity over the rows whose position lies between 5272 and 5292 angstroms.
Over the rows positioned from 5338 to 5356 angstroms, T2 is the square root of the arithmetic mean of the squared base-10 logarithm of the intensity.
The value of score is 2.09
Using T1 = 1.04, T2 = 1.05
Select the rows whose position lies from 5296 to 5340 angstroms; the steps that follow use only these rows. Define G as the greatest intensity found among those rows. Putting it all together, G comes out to 11.68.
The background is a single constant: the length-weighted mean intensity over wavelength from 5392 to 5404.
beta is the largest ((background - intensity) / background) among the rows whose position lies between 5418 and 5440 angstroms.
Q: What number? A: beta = 0.00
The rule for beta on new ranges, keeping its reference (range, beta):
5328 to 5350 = 0.03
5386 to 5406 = 0.02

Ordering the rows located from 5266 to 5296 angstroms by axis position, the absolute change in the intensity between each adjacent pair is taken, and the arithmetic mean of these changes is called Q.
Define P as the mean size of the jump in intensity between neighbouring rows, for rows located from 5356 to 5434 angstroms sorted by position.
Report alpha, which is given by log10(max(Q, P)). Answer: -0.55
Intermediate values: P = 0.15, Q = 0.28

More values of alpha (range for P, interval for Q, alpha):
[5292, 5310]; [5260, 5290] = -0.41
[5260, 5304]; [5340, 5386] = -0.46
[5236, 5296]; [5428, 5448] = -0.56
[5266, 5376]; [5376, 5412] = -0.63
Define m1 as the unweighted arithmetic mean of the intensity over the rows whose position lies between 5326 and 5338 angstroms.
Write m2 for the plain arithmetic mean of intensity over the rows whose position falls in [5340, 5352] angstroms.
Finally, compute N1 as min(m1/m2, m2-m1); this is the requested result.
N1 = 0.37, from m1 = 10.8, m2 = 11.2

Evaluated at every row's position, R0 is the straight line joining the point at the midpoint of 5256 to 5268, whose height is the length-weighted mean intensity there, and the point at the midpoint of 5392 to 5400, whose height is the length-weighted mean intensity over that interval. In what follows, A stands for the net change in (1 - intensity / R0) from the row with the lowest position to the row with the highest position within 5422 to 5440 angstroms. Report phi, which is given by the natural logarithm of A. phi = -5.2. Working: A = 0.005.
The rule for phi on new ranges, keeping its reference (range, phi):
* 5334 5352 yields -4.4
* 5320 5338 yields -4.8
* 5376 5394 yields -3.0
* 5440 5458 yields -3.6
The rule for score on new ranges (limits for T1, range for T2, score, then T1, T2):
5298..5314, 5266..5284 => 2.07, 1.06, 1.02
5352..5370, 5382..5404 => 2.10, 1.06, 1.04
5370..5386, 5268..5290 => 2.08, 1.05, 1.03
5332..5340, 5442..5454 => 2.10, 1.05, 1.05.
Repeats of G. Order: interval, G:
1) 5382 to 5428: 11.32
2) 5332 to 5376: 11.7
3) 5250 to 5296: 11.67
